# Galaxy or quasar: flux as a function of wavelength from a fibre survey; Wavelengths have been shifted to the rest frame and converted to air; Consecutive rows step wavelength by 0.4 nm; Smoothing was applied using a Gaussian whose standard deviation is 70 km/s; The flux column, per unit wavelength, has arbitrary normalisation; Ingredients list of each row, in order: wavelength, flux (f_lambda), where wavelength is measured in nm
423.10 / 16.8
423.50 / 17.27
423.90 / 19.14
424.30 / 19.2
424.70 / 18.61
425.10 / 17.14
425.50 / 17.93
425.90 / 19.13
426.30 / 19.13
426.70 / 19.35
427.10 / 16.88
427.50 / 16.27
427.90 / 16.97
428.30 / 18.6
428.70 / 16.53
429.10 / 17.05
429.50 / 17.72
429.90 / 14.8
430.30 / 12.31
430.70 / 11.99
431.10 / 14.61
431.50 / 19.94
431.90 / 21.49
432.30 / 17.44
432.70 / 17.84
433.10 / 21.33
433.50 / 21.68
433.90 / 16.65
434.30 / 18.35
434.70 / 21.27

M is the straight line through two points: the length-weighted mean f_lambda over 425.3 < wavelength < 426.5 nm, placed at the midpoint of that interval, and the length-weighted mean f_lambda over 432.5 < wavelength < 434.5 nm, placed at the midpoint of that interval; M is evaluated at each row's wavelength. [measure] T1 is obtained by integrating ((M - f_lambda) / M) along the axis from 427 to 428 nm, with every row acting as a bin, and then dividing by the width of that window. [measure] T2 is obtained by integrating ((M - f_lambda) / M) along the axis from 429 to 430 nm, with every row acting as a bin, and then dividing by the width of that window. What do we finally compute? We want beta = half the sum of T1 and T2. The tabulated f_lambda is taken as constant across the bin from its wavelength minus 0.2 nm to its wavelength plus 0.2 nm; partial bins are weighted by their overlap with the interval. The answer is 0.118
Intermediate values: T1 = 0.11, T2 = 0.12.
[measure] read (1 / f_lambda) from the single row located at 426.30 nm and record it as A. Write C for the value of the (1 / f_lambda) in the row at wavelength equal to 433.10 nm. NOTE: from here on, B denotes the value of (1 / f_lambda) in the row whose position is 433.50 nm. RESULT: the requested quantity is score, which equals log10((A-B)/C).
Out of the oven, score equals -0.9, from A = 0.052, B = 0.046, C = 0.047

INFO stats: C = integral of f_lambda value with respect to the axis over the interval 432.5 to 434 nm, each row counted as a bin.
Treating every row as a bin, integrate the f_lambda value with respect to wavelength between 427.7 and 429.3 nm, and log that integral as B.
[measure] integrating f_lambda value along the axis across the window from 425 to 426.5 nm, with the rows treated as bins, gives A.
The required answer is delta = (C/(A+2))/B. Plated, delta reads 0.0358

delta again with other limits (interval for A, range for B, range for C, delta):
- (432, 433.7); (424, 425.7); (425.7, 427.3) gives 0.0270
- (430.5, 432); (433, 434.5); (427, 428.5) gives 0.0328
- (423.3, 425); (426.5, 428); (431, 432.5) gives 0.0320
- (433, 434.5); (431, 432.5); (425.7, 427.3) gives 0.0343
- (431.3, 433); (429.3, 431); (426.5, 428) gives 0.0310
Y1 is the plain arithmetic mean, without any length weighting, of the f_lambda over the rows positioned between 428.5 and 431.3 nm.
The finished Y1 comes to 15.0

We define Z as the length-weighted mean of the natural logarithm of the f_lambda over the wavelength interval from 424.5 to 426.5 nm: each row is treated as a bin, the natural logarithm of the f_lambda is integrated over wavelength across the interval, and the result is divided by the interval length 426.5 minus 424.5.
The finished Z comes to 2.91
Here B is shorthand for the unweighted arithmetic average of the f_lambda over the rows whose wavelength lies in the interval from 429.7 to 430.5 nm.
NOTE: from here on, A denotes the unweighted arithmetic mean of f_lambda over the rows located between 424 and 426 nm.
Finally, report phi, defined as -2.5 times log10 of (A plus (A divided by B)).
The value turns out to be -3.24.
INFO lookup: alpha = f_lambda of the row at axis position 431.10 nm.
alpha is 14.61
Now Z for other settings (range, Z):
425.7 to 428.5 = 2.89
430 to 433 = 2.79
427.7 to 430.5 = 2.78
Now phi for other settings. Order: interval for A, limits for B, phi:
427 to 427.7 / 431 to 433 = -3.11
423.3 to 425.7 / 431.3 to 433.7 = -3.20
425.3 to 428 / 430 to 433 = -3.20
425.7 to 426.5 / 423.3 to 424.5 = -3.26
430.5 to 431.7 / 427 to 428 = -3.04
